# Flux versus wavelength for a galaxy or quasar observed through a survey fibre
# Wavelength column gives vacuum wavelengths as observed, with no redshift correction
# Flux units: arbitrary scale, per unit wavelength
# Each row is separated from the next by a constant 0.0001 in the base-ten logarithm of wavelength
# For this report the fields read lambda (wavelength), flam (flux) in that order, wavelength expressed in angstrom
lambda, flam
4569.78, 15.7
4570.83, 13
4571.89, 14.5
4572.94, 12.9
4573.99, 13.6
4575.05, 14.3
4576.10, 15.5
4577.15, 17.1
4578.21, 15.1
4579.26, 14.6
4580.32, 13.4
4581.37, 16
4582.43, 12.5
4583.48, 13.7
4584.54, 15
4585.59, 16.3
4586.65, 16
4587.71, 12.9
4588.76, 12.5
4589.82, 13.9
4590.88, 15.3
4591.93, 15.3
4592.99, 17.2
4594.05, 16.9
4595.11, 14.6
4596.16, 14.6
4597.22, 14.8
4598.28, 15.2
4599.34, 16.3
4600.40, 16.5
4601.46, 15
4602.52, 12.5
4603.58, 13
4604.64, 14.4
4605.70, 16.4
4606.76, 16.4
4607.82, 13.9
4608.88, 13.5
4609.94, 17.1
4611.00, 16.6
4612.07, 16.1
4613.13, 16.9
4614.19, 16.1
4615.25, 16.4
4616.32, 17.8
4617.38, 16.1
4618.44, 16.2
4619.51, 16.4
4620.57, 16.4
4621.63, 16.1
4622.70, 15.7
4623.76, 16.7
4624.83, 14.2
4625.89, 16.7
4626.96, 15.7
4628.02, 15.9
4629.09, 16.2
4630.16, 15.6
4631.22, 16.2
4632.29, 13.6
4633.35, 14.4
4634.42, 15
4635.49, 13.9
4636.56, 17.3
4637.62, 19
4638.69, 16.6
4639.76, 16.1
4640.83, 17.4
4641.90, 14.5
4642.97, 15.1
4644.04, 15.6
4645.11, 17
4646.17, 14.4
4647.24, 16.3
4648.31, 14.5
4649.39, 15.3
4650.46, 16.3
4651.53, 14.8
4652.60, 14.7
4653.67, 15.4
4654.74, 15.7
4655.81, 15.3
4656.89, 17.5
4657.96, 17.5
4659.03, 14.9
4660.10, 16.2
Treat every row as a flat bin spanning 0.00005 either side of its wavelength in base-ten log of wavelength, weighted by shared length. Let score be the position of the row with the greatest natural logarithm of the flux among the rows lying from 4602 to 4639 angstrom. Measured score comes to 4637.62 angstrom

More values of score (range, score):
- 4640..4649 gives 4640.83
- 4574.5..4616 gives 4592.99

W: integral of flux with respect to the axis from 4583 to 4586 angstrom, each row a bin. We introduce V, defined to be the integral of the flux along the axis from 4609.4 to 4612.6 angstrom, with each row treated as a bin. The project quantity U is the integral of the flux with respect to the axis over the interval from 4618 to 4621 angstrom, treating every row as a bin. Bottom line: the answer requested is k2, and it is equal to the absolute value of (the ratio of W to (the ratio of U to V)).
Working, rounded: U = 49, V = 53.0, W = 45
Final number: 49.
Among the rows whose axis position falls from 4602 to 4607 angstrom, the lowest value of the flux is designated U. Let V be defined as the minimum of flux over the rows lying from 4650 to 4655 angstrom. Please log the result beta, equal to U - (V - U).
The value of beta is 10.3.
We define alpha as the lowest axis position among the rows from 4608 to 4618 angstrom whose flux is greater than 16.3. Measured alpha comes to 4609.94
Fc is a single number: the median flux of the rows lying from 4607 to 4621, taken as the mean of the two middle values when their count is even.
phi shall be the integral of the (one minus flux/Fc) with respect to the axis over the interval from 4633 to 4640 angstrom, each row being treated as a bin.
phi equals 0.1 angstrom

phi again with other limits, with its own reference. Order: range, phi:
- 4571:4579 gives 0.9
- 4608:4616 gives 0.2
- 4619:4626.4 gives 0.2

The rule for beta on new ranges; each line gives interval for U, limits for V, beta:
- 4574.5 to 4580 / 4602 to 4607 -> 16.1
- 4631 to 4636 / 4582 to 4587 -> 14.7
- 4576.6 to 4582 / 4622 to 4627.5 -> 12.6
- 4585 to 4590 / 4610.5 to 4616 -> 8.9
